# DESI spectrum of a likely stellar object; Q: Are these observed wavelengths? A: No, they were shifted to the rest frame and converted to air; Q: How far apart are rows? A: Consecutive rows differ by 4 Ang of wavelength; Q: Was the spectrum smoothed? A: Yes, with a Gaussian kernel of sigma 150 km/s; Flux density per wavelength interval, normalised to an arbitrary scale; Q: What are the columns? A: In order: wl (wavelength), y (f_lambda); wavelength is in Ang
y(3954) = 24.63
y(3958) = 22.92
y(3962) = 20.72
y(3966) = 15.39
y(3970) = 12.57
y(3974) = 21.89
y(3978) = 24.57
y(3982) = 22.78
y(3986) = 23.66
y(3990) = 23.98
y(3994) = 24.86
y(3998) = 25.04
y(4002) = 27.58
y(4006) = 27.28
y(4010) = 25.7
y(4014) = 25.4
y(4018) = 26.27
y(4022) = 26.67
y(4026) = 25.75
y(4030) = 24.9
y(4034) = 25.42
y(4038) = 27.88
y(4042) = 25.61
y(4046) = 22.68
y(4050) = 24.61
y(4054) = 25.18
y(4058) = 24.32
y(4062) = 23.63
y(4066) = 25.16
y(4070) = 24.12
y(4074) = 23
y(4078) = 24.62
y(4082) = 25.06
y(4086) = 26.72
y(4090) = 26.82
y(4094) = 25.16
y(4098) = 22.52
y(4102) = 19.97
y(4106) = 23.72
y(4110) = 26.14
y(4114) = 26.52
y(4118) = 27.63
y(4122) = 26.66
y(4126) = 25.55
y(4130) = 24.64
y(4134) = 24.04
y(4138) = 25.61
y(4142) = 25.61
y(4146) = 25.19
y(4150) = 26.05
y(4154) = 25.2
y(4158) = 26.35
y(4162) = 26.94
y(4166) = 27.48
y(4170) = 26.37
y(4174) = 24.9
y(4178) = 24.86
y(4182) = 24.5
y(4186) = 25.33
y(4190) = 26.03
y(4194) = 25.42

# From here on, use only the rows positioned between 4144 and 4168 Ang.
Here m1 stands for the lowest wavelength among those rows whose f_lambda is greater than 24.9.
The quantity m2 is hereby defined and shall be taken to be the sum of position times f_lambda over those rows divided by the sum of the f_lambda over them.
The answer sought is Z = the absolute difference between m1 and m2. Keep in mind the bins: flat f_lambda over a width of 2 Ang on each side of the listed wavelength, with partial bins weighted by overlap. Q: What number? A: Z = 10.2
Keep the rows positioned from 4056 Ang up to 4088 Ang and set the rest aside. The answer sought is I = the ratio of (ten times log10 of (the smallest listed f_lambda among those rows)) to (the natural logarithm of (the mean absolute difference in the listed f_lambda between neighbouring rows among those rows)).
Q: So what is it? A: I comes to 93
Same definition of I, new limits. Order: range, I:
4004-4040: -1110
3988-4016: -369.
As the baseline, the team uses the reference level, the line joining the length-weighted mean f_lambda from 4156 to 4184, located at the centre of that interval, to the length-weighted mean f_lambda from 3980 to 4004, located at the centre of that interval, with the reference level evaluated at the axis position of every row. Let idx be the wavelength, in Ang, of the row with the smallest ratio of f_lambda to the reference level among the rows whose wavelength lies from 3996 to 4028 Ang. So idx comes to 3998 Ang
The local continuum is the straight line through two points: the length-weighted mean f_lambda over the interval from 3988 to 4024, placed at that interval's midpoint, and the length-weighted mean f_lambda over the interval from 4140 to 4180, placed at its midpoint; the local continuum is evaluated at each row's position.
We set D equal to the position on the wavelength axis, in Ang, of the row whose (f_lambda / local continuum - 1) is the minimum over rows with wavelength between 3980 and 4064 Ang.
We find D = 4046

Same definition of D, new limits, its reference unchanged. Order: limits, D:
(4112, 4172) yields 4134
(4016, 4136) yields 4102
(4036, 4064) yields 4046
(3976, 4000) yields 3982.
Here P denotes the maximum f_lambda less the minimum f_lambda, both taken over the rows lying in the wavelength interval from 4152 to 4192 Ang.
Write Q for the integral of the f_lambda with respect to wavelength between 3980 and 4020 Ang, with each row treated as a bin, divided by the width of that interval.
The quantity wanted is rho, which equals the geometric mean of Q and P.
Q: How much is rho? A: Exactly 8.7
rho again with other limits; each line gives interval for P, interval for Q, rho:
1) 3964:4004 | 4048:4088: 19.2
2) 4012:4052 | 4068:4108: 11.2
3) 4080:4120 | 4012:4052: 14.0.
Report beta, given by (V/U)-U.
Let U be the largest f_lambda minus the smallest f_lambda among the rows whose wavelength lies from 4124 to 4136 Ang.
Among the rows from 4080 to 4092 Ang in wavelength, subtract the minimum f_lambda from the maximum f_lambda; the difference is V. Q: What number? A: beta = -0.3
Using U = 1.5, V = 1.8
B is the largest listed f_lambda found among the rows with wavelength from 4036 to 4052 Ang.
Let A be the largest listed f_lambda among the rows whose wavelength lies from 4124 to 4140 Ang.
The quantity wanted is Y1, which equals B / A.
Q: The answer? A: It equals 1.09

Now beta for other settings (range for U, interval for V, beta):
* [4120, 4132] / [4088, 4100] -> 0.1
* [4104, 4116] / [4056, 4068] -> -2.3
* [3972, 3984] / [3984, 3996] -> -2.2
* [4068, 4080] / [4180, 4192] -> -0.7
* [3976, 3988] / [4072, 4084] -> -0.6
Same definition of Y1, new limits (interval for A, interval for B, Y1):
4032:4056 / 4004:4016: 0.98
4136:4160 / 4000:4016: 1.05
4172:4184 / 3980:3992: 0.96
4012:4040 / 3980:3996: 0.89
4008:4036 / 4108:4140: 1.04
